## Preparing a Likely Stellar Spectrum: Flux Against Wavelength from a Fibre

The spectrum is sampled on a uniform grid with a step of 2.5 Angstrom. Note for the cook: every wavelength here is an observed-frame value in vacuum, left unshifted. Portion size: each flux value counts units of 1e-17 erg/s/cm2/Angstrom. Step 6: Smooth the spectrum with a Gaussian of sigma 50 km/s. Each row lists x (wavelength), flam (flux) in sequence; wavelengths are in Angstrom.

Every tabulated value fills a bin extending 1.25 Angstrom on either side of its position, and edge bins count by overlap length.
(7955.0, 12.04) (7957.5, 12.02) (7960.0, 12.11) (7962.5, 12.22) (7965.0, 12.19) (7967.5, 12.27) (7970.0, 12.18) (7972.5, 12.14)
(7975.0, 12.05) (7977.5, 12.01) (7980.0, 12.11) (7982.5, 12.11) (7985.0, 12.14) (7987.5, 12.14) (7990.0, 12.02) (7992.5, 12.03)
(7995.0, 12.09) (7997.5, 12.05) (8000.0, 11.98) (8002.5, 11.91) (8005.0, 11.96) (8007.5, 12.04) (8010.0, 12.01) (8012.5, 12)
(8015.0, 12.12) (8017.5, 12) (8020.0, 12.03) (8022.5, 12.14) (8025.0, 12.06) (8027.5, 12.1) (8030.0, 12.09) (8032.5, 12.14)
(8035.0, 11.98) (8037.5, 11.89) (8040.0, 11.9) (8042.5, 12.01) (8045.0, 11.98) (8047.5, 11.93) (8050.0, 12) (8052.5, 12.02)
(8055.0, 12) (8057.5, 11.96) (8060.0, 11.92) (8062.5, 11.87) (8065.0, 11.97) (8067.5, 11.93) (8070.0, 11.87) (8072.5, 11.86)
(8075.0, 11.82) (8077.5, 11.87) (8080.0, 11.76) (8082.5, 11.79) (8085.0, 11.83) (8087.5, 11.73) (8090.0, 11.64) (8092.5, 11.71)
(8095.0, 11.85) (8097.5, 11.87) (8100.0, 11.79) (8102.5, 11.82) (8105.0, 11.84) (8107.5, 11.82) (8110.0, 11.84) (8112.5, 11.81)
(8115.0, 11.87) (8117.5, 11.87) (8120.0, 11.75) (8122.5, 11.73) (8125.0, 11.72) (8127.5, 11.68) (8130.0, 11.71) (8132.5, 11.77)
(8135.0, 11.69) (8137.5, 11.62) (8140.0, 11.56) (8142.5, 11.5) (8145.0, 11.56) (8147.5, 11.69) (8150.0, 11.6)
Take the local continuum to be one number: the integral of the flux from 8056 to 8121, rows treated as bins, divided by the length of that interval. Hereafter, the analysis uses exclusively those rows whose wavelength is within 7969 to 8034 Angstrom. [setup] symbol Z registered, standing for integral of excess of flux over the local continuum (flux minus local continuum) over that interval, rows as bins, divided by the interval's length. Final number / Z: 0.23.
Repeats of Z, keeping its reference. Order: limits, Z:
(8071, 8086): -0.01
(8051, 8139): -0.02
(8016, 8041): 0.20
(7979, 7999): 0.25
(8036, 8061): 0.13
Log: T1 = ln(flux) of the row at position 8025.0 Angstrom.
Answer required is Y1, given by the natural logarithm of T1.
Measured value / 0.912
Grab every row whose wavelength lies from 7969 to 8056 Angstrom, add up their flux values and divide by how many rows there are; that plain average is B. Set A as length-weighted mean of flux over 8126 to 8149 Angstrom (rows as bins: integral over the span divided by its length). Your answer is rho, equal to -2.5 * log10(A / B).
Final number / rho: 0.04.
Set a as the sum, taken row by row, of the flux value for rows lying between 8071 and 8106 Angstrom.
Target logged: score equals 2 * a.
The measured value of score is 330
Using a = 165.2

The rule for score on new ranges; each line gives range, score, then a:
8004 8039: 337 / 168.6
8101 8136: 330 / 164.9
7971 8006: 337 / 168.7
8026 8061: 336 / 167.9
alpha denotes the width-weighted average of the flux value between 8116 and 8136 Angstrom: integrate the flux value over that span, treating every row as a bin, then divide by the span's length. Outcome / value 11.74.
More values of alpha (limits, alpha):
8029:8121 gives 11.88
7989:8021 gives 12.02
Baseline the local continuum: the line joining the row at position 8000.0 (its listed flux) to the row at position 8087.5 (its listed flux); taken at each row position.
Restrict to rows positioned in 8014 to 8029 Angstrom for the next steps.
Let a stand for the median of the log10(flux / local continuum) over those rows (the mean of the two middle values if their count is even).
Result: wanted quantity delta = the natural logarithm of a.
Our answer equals -5.11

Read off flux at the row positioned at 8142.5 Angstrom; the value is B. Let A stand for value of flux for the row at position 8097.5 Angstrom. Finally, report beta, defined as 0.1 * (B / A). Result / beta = 0.097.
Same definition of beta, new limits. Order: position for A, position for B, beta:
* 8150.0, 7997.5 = 0.104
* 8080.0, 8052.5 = 0.102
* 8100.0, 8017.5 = 0.102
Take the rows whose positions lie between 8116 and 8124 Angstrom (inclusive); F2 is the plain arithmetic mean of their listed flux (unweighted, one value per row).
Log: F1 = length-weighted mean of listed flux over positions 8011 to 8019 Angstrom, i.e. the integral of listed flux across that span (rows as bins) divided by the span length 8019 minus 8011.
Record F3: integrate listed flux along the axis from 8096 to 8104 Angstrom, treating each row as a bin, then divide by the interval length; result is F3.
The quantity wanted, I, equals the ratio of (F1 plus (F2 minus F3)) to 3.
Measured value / 4.00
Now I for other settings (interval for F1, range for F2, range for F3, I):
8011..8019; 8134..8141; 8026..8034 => 3.85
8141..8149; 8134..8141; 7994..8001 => 3.72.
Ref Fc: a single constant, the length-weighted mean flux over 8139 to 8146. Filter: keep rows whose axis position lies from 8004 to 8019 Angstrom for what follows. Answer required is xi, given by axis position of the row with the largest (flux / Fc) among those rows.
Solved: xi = 8015.0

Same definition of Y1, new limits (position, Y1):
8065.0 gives 0.909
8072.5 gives 0.906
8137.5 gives 0.897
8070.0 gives 0.906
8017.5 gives 0.910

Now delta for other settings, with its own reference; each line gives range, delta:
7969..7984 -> -5.90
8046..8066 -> -5.18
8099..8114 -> -5.20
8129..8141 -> -5.64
